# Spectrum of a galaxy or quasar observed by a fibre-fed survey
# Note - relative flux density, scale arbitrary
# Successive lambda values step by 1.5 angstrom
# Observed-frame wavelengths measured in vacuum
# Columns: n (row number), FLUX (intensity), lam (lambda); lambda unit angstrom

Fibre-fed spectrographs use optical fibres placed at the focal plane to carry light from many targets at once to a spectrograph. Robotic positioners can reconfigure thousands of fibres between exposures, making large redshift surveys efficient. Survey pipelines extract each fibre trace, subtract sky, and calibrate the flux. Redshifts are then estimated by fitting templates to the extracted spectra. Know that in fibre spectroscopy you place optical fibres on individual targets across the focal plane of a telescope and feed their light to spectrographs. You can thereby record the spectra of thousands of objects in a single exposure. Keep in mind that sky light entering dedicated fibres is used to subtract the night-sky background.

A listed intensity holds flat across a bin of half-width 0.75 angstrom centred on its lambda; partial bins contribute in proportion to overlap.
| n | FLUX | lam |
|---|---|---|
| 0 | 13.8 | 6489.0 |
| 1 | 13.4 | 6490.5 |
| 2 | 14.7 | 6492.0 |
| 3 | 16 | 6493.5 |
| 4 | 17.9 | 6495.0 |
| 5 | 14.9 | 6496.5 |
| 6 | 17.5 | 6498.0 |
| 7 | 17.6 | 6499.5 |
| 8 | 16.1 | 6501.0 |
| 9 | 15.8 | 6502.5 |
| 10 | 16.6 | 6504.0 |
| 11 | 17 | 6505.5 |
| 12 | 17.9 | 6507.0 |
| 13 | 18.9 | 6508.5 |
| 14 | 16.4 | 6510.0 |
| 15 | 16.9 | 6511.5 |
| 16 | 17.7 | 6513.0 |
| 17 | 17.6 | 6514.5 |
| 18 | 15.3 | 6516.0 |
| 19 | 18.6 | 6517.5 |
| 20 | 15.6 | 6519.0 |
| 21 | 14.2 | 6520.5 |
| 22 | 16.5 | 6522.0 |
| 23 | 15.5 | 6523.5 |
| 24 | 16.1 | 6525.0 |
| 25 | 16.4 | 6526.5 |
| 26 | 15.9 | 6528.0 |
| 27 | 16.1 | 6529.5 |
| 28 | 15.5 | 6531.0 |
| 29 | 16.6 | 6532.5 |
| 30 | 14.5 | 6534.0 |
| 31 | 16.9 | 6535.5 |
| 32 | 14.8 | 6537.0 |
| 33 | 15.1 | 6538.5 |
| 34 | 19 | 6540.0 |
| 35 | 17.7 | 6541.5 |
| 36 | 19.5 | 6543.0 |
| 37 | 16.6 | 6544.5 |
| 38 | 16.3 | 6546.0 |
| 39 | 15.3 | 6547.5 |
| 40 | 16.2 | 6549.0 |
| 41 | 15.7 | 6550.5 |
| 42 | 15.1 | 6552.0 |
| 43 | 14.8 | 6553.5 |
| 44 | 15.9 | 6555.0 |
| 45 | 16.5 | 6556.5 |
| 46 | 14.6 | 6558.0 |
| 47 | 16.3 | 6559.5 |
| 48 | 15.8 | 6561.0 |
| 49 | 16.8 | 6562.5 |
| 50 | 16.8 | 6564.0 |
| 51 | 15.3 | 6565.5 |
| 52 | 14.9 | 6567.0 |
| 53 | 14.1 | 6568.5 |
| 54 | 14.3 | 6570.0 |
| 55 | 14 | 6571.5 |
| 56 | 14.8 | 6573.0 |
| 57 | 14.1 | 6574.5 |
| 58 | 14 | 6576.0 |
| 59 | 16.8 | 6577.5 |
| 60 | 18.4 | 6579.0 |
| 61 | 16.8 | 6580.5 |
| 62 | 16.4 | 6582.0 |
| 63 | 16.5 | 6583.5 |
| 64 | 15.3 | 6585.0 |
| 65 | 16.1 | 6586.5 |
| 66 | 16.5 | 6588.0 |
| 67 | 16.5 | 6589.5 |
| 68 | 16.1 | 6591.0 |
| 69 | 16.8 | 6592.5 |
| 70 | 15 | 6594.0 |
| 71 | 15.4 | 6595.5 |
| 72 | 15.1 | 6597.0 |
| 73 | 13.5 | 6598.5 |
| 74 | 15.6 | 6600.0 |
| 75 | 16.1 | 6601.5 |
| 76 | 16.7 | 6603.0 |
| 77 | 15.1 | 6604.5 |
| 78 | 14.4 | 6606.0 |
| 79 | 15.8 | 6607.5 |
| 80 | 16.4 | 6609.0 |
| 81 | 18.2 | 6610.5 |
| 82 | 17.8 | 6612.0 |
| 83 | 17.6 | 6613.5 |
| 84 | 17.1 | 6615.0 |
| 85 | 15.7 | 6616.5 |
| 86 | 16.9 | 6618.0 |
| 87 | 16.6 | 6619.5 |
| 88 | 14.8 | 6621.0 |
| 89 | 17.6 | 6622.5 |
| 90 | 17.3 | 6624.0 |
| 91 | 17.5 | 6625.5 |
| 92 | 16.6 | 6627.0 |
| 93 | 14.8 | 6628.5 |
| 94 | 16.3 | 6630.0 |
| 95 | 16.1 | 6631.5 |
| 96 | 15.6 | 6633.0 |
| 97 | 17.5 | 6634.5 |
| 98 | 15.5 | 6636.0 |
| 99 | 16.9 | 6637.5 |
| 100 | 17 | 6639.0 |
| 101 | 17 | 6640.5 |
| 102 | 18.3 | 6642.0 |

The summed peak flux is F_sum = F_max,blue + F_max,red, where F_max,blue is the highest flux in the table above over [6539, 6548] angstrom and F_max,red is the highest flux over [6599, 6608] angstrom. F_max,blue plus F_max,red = 36.2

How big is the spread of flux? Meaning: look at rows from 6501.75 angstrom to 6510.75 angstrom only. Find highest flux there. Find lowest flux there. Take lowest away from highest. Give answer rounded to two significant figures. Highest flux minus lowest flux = 3.1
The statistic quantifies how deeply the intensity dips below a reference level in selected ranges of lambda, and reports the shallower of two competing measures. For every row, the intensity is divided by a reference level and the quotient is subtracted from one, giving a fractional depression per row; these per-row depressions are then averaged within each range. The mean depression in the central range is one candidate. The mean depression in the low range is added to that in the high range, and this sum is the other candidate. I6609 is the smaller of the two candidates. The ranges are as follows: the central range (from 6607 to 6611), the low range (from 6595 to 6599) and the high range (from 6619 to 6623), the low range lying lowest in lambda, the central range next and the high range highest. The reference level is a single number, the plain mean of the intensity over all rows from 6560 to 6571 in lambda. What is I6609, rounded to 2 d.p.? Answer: -0.09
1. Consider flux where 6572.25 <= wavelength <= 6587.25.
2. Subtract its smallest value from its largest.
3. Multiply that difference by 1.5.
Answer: 6.60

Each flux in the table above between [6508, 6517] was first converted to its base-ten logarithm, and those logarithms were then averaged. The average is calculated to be 1.233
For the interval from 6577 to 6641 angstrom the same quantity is 1.212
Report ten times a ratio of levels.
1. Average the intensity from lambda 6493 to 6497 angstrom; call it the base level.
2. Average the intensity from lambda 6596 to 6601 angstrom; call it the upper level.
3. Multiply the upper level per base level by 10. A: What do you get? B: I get 9.1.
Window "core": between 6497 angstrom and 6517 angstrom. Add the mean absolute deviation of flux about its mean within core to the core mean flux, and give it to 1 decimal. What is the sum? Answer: 17.8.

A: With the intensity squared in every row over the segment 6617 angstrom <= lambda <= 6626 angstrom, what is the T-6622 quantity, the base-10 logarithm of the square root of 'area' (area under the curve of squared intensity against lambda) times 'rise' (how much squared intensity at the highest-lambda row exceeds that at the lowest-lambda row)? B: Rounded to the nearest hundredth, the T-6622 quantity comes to 2.36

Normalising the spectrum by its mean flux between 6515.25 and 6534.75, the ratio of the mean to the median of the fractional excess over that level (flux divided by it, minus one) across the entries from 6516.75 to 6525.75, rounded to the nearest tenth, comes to -3.0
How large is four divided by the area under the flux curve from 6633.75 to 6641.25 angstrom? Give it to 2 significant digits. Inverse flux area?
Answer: 0.032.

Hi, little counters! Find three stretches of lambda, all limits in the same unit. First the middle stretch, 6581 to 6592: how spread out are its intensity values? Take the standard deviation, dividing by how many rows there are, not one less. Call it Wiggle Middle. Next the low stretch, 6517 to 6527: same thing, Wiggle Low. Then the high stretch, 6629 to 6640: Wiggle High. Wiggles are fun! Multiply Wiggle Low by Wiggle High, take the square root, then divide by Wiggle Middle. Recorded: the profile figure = 2.3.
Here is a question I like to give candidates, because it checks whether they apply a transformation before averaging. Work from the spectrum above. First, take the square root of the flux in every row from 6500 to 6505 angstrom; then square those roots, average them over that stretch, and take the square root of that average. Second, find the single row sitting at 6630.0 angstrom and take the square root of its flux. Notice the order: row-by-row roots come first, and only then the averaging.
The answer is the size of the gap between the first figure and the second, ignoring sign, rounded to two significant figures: 0.017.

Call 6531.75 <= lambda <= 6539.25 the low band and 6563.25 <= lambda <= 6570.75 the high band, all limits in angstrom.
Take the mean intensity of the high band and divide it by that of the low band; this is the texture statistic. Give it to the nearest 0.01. 0.97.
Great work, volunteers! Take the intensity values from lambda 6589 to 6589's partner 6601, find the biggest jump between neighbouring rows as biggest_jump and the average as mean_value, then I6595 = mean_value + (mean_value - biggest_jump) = 28.9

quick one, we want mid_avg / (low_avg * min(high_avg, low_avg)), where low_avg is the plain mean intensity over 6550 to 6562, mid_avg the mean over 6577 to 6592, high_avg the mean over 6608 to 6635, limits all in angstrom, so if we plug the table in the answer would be 0.068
